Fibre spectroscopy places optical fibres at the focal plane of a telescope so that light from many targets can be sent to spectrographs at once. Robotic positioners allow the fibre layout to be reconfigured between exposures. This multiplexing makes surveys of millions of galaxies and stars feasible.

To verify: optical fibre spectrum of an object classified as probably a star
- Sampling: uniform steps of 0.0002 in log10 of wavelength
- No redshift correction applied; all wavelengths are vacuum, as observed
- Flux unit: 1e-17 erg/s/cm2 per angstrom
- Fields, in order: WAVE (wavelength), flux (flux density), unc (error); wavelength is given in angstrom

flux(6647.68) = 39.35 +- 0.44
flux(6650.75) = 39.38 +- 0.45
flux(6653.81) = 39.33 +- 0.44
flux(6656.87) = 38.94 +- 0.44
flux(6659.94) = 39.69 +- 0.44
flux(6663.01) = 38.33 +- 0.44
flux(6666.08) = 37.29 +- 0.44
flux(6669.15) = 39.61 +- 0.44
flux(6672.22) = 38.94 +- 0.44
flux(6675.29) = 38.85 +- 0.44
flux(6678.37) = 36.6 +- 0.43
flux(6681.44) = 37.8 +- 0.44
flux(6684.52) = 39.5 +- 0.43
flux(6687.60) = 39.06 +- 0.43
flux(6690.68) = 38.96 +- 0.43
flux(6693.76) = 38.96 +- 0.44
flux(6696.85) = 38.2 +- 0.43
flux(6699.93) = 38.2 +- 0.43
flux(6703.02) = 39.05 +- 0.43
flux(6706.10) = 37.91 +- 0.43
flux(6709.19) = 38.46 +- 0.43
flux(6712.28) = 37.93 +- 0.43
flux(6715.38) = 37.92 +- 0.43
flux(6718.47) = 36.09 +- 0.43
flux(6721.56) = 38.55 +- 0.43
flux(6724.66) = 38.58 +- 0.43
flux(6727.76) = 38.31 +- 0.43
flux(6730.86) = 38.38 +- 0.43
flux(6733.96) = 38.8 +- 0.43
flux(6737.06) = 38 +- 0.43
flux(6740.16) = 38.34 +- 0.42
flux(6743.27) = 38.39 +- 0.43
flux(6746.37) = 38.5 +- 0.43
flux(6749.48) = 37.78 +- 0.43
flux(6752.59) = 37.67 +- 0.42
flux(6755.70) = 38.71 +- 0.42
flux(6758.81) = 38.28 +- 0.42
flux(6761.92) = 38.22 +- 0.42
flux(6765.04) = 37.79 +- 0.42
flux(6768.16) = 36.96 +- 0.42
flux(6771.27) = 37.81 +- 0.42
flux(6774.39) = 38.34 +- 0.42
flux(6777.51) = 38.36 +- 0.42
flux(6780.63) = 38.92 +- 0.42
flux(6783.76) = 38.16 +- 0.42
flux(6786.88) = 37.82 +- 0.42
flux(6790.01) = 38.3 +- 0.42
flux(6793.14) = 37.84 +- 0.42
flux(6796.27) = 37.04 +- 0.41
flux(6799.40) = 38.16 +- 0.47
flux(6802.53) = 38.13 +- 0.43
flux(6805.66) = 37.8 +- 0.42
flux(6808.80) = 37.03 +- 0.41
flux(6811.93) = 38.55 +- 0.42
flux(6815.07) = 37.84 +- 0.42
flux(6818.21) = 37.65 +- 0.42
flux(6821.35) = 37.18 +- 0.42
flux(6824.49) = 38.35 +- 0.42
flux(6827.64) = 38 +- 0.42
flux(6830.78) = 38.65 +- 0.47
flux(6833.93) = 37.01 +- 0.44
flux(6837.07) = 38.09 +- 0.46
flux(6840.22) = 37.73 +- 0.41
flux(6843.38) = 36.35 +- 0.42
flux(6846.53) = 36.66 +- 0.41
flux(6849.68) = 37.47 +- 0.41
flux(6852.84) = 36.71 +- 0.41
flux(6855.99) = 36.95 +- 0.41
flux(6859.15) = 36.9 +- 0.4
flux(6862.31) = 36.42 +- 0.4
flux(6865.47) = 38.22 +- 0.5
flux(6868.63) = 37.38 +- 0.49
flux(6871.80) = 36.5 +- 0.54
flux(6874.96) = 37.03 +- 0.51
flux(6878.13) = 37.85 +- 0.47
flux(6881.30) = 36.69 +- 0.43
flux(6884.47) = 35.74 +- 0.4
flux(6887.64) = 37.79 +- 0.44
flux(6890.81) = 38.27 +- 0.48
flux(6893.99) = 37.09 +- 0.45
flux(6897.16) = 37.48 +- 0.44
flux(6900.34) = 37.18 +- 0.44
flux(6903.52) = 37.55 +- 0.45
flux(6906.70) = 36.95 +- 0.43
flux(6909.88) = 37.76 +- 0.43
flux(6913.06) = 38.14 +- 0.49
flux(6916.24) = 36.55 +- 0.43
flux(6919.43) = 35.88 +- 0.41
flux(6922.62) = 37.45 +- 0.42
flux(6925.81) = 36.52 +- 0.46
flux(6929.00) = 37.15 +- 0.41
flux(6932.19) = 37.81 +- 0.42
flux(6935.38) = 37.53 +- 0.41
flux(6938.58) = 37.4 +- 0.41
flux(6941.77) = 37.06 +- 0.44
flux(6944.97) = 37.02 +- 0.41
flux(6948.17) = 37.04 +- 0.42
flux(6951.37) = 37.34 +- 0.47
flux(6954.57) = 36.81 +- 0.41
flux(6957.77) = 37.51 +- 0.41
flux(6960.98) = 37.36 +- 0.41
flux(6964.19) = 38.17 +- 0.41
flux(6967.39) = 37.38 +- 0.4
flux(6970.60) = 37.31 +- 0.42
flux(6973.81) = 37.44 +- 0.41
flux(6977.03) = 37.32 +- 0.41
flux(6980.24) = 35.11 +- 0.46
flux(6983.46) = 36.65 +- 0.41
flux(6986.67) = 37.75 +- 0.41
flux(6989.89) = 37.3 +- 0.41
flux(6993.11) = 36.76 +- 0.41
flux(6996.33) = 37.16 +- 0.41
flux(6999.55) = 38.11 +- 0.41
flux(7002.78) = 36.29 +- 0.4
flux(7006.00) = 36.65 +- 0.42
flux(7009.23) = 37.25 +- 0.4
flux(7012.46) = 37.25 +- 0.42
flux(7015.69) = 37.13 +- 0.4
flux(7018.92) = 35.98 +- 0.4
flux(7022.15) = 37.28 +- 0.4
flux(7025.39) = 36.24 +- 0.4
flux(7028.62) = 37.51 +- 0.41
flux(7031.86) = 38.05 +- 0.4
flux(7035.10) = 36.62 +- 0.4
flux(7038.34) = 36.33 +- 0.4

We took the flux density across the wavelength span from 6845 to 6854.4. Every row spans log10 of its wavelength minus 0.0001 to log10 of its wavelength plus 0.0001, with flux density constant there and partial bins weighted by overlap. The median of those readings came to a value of 36.7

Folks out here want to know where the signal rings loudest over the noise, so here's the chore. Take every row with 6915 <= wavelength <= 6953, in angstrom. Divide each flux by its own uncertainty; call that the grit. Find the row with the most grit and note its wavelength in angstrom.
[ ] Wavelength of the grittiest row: 6935.38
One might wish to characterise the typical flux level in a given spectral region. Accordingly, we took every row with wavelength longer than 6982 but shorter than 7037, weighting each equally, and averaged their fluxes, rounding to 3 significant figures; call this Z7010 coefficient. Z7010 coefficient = 37.1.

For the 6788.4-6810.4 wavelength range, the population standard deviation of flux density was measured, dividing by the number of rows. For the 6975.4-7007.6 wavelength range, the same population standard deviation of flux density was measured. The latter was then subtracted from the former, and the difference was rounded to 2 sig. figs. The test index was -0.31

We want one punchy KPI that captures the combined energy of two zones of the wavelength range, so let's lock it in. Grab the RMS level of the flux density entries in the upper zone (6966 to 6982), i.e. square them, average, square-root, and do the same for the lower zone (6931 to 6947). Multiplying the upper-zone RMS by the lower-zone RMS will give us 1380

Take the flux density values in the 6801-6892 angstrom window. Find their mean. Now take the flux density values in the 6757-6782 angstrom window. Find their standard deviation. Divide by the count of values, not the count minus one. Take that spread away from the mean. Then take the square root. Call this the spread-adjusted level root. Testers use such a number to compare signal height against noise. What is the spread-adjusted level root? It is 6.07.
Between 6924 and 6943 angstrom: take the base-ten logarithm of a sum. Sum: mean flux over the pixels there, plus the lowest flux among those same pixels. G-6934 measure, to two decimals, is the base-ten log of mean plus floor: 1.87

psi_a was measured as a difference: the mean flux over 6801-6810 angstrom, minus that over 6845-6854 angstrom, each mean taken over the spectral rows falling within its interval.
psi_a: 0.7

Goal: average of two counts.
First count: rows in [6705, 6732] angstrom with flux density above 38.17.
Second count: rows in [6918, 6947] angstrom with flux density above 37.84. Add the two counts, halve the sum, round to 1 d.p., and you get 2.5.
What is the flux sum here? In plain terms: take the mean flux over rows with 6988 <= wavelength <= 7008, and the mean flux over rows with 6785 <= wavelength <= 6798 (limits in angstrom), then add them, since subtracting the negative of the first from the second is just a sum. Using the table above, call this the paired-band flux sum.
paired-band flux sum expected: 74.8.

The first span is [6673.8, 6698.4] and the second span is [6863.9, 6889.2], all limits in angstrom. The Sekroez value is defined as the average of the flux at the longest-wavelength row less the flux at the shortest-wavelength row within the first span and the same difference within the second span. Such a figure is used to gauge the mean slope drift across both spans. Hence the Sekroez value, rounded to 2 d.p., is -0.54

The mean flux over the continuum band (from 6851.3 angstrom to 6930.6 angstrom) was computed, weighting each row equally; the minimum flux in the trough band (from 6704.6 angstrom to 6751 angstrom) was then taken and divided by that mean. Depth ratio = 0.972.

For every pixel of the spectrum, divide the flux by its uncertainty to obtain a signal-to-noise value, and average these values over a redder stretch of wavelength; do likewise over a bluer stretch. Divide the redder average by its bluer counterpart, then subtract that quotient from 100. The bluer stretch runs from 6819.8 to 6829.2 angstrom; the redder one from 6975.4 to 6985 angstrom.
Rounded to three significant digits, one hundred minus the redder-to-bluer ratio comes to 99.1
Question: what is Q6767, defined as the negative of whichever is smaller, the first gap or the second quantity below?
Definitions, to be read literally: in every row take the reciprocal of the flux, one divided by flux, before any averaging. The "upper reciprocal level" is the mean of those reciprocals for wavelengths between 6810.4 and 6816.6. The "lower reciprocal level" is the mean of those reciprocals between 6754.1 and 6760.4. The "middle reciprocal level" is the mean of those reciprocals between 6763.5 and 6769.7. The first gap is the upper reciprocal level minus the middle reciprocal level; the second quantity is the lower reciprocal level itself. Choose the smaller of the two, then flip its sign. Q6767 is 0.0006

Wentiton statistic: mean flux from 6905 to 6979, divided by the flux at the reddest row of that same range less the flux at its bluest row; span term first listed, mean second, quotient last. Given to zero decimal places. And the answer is 101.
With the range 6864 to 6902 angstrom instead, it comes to -36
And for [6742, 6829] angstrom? -97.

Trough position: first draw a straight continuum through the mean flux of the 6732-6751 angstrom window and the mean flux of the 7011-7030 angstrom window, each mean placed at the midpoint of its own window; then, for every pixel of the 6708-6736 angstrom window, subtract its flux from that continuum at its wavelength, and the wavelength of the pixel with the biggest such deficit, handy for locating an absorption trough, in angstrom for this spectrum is 6718.47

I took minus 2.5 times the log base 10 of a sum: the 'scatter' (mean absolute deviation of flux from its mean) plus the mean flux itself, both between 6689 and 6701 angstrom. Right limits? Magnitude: -3.98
